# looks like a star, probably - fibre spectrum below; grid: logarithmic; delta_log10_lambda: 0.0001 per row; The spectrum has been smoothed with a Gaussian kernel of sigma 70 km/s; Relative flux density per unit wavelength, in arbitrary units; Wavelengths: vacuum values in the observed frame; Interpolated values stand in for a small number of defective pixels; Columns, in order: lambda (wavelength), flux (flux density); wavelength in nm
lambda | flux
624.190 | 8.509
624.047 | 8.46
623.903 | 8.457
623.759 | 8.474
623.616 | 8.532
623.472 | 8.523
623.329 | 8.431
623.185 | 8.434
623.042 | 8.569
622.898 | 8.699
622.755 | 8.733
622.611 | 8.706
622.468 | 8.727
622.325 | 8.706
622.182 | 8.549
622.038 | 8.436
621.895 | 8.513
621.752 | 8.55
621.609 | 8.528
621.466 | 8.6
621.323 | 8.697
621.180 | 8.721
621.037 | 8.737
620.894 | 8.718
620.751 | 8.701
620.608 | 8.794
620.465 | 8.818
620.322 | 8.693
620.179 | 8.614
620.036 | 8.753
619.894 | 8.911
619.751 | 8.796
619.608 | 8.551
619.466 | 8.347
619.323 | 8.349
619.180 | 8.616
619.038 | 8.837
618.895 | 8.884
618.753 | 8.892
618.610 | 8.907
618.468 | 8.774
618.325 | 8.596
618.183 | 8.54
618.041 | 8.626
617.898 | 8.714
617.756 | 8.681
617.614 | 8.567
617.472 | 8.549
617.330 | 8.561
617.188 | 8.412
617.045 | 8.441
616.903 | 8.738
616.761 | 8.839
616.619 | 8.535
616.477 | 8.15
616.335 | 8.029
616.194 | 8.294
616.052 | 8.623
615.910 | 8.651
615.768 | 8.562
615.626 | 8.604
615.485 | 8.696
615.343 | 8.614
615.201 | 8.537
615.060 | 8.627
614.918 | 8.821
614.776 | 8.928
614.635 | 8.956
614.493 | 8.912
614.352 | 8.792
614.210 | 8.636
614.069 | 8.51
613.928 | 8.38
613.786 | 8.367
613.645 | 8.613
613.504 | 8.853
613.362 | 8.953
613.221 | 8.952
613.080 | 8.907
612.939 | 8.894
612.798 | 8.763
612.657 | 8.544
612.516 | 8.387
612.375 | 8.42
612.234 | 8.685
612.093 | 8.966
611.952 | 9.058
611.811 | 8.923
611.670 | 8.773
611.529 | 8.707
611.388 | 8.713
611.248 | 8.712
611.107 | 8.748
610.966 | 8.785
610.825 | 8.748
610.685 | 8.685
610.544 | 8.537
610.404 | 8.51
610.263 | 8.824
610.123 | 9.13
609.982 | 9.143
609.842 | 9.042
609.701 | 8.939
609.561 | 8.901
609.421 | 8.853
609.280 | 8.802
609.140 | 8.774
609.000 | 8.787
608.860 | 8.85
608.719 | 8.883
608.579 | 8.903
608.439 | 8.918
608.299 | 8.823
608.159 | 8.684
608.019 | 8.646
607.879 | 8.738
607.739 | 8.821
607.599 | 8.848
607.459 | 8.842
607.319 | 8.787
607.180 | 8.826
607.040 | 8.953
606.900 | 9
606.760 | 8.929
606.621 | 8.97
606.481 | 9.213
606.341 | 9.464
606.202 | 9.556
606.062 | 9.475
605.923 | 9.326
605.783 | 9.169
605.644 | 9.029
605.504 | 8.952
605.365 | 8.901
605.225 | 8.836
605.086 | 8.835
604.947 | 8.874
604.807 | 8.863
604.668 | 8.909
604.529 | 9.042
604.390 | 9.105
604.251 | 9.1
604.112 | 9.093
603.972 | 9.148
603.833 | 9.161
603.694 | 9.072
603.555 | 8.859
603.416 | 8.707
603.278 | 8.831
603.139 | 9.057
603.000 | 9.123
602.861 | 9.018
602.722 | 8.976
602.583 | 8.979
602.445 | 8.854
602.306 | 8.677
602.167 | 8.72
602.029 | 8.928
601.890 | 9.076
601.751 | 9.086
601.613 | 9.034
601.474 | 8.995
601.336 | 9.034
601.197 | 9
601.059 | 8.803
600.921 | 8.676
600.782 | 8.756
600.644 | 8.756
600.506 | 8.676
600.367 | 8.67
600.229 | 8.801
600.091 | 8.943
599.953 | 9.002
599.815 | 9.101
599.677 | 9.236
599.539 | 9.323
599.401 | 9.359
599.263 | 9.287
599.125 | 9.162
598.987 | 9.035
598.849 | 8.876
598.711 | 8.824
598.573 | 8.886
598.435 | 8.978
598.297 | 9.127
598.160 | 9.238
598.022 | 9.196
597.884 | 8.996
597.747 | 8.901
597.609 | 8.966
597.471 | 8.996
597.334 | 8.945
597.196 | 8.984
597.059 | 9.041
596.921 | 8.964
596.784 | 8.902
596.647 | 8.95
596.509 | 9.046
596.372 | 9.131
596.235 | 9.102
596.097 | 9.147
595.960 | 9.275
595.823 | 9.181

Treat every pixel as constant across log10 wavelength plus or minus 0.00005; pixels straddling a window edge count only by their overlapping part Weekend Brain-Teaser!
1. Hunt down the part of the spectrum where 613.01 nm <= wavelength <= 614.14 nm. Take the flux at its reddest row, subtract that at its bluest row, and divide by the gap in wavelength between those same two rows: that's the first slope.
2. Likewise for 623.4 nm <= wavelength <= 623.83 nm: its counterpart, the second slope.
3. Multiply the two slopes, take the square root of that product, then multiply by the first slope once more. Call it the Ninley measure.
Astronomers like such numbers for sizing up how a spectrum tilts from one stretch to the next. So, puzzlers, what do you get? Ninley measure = -0.11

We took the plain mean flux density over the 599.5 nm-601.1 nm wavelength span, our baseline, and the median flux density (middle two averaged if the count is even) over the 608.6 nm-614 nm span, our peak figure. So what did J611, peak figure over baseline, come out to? 0.988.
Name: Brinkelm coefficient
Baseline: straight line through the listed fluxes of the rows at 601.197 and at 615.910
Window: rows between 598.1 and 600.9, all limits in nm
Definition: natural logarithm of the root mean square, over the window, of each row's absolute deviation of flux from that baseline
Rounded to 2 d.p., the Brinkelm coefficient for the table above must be -1.56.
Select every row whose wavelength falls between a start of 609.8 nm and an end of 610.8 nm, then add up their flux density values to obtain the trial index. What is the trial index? 62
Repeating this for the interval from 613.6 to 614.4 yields 51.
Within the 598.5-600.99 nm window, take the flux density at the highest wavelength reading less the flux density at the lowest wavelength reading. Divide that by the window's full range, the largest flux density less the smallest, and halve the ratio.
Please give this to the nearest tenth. -0.2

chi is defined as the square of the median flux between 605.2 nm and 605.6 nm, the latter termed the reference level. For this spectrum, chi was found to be 79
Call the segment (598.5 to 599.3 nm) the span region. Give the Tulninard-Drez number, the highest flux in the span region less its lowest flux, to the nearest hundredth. 0.46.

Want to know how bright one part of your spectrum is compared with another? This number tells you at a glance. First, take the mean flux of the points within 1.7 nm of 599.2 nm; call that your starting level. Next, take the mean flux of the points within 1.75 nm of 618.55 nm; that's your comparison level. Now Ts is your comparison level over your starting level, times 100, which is 96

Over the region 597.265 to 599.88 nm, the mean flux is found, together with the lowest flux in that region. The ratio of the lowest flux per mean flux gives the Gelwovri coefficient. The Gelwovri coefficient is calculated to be 0.972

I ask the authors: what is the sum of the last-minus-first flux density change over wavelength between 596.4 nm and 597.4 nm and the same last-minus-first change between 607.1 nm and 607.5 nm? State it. -0.1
